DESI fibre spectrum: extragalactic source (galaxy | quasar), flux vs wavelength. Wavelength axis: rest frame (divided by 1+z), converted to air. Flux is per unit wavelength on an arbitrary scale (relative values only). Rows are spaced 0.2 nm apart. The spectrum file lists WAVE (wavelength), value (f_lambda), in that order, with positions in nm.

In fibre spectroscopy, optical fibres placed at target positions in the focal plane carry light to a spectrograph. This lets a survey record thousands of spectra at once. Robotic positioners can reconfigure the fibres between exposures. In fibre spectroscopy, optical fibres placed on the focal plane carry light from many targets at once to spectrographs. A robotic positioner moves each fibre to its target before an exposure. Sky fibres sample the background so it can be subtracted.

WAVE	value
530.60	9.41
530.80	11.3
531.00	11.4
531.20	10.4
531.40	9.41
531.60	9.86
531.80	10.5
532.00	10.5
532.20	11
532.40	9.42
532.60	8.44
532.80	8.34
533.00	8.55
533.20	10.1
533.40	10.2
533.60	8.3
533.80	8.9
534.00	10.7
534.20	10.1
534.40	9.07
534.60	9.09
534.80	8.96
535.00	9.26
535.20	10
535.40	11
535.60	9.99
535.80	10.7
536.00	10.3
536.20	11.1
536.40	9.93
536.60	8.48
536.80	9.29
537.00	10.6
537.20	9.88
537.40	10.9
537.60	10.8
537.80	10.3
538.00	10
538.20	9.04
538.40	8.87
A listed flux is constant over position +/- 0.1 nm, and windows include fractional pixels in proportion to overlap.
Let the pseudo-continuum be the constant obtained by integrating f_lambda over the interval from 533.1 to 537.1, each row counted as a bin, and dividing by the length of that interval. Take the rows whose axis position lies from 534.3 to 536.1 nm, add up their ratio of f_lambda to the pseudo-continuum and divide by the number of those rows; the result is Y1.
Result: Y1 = 1.00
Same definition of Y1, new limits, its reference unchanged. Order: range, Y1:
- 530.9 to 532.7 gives 1.03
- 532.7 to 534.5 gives 0.95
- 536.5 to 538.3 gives 1.01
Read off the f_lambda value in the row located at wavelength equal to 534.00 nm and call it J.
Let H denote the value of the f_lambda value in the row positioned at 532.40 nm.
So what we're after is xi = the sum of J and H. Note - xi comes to 20.1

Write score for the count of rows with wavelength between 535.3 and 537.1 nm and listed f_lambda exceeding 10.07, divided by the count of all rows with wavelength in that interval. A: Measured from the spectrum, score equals 0.56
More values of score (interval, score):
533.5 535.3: 0.22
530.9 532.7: 0.56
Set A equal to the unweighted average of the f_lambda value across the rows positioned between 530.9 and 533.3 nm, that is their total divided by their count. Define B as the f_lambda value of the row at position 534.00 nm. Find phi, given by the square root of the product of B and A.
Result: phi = 10.3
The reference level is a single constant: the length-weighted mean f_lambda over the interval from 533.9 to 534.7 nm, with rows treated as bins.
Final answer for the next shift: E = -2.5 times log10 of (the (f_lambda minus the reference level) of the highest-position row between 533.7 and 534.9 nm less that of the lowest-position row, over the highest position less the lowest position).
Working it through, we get 3.1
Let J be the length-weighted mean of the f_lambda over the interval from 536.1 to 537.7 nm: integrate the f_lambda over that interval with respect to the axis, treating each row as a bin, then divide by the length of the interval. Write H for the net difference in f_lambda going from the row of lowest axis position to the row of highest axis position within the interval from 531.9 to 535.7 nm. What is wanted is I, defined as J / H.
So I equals -20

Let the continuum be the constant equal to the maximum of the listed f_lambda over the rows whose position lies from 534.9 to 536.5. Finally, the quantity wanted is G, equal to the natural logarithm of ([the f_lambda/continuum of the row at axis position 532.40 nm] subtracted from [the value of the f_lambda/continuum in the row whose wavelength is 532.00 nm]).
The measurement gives -2.33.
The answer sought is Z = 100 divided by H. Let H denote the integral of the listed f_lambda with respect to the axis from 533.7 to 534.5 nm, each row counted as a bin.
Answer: 12.9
